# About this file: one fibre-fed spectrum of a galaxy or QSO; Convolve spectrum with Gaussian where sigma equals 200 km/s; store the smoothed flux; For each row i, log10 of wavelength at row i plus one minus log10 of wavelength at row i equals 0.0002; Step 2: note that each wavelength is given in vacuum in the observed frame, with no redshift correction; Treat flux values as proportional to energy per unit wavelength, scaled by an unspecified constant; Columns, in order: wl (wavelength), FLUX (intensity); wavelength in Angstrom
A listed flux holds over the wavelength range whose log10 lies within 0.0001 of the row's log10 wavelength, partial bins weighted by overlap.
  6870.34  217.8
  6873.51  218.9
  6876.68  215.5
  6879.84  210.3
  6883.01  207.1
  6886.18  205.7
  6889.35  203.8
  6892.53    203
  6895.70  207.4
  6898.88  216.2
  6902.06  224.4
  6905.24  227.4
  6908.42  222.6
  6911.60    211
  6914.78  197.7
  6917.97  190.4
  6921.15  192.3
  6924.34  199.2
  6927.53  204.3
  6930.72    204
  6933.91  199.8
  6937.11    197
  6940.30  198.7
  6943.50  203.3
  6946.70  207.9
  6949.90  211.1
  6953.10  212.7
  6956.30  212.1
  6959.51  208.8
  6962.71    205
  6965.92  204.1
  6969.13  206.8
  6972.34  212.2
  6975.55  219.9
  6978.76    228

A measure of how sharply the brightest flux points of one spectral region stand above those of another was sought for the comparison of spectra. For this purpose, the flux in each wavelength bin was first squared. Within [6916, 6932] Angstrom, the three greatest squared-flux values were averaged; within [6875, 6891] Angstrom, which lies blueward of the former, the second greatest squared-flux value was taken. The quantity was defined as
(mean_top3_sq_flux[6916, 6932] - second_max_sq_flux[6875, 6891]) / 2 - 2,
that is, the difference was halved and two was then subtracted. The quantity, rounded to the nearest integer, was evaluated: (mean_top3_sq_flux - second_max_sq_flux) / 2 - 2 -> -1609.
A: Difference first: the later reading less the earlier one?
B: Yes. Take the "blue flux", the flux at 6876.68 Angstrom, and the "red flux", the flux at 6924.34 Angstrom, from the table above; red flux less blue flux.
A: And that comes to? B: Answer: -16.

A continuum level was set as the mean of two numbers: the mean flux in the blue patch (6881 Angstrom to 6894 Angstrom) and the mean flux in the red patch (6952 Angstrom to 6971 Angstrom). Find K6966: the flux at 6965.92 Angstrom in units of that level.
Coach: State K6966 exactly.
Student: 0.99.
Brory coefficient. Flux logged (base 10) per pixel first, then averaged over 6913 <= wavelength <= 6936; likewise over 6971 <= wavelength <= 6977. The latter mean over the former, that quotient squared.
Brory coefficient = 1.03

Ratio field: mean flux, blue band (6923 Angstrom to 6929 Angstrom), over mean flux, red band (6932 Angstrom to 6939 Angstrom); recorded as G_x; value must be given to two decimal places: 1.02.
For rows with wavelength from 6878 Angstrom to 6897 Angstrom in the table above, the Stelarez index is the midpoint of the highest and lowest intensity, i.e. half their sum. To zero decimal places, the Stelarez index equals 207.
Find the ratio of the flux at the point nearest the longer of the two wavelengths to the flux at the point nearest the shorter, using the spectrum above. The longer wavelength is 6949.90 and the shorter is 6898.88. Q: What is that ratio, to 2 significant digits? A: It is 0.98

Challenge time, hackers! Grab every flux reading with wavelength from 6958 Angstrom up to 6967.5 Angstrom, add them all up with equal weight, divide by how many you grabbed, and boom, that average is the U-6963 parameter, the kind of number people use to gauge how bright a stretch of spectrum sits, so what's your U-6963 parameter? 206.0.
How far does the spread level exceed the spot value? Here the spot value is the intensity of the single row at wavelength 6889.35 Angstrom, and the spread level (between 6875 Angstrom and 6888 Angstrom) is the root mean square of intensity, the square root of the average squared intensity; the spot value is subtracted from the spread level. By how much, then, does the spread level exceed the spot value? 5.9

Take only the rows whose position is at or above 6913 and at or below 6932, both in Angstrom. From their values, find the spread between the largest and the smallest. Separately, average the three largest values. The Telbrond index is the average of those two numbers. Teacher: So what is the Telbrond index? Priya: 108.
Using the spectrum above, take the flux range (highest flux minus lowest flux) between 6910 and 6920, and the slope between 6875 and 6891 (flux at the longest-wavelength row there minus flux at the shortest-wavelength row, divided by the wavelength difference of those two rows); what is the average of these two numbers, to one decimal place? 9.8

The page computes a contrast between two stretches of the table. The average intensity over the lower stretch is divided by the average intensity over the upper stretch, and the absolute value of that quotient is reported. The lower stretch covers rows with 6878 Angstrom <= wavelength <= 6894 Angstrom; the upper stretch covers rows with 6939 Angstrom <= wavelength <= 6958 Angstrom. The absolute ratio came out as 0.99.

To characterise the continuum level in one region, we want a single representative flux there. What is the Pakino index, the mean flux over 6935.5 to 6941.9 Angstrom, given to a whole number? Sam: 198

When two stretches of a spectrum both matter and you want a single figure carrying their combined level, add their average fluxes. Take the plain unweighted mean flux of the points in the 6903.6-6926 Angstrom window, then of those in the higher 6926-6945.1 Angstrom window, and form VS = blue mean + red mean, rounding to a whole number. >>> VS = 407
